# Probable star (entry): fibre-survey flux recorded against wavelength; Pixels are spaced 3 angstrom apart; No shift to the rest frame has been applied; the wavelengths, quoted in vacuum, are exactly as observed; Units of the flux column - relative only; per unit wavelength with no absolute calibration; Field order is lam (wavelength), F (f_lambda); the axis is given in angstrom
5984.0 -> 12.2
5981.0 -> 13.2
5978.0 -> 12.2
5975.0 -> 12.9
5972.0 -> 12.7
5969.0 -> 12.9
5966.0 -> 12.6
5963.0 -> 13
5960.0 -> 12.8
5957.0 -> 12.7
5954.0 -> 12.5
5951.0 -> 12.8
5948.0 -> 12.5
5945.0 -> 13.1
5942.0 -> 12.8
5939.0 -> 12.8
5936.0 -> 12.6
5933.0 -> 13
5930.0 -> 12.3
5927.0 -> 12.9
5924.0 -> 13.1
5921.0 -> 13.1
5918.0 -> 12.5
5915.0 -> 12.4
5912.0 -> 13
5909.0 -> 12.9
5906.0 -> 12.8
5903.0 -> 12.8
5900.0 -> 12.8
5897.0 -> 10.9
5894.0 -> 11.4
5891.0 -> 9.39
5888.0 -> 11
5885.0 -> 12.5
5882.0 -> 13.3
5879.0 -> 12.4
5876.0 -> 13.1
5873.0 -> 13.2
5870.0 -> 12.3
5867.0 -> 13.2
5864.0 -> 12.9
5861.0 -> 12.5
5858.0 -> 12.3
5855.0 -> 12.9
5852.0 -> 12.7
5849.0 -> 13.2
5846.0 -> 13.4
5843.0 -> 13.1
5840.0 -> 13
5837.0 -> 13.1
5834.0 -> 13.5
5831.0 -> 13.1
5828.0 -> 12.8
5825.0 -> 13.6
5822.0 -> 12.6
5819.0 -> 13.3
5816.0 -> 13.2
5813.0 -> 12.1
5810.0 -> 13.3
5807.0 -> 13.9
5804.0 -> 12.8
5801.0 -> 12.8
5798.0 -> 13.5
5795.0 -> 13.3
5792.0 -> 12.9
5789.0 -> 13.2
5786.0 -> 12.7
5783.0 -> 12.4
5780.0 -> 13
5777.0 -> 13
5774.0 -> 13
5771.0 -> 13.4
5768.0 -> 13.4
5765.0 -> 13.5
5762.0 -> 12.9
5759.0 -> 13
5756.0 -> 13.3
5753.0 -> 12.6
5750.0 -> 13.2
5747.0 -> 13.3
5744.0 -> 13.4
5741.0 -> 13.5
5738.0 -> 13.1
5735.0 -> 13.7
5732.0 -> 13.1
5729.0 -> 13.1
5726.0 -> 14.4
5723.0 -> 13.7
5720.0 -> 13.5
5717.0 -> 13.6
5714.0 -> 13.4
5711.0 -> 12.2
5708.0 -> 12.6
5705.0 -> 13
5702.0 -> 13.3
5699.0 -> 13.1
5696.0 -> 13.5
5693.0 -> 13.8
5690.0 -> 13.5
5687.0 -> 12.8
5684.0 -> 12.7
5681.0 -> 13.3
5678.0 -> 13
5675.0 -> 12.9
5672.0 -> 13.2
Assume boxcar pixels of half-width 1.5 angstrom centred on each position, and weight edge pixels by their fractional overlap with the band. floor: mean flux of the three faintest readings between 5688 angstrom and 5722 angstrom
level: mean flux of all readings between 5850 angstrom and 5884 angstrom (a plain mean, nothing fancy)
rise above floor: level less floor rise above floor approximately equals 0.20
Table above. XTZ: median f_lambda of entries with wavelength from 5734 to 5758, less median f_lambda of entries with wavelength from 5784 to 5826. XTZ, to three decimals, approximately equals 0.100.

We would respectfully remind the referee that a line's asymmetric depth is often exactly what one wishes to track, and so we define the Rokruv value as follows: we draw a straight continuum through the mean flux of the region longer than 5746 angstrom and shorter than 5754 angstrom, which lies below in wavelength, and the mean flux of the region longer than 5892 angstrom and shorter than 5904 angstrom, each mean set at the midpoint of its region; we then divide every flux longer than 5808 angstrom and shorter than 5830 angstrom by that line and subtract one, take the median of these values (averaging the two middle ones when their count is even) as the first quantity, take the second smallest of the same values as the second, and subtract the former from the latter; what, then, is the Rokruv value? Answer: -0.044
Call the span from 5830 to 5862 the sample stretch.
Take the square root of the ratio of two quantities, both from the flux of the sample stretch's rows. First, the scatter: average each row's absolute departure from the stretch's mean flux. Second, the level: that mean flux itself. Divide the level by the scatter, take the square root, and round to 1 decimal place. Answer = 6.8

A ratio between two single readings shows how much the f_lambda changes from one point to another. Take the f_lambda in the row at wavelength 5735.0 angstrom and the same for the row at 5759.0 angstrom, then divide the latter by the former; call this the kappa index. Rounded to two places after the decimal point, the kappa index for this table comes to 0.95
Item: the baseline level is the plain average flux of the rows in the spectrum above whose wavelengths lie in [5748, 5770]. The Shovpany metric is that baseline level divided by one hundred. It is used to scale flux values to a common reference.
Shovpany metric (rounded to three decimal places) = 0.131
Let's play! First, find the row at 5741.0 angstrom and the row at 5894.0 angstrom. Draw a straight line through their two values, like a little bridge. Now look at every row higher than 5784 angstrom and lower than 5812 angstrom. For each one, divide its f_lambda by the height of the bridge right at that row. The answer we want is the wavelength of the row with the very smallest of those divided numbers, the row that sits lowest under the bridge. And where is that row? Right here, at 5786.0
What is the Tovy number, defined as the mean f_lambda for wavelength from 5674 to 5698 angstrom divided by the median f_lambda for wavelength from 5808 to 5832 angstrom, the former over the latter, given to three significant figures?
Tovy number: 1.00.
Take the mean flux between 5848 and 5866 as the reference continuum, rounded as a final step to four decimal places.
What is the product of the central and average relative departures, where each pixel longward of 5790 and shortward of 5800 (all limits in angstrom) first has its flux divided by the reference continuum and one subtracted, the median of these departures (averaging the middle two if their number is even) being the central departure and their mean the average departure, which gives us 0.0016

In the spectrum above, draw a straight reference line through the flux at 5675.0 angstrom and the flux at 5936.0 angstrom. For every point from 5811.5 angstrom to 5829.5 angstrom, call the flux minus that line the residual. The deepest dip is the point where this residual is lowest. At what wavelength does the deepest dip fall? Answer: 5813.0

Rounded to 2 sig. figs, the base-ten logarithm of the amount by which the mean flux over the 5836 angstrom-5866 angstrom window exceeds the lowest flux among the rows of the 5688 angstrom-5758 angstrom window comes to -0.15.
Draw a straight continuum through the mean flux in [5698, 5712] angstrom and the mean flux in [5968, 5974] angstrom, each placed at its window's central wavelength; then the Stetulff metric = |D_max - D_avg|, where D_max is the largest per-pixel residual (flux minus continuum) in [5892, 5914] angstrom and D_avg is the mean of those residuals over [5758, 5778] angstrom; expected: 0.15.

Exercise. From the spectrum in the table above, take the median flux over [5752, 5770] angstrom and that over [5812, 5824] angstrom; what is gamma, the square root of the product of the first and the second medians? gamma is 13.0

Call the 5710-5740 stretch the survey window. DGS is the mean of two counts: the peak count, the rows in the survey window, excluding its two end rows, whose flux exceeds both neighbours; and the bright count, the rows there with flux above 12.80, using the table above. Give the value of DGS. 6.0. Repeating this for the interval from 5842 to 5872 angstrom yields 4.5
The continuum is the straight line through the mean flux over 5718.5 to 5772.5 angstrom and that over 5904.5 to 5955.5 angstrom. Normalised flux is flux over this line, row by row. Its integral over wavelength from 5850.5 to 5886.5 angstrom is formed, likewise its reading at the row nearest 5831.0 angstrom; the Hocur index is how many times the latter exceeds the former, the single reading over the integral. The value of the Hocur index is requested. 0.0282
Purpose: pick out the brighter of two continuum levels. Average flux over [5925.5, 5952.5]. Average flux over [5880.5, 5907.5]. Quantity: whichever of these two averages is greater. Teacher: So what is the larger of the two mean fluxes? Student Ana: 12.8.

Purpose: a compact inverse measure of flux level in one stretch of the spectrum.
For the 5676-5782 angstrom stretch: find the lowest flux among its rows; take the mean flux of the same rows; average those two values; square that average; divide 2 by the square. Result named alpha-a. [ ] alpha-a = 0.0124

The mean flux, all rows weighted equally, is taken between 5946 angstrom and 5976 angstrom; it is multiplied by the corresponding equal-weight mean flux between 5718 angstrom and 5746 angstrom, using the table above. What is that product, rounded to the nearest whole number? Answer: 172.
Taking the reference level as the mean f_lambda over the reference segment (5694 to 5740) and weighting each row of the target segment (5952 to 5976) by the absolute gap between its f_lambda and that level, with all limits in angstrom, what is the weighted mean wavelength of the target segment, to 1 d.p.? 5963.5 angstrom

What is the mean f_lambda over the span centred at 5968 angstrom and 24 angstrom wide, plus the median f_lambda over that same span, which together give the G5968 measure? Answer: 25.5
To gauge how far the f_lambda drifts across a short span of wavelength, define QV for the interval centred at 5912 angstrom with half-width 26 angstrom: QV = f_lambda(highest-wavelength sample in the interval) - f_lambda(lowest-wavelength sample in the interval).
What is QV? 1.60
